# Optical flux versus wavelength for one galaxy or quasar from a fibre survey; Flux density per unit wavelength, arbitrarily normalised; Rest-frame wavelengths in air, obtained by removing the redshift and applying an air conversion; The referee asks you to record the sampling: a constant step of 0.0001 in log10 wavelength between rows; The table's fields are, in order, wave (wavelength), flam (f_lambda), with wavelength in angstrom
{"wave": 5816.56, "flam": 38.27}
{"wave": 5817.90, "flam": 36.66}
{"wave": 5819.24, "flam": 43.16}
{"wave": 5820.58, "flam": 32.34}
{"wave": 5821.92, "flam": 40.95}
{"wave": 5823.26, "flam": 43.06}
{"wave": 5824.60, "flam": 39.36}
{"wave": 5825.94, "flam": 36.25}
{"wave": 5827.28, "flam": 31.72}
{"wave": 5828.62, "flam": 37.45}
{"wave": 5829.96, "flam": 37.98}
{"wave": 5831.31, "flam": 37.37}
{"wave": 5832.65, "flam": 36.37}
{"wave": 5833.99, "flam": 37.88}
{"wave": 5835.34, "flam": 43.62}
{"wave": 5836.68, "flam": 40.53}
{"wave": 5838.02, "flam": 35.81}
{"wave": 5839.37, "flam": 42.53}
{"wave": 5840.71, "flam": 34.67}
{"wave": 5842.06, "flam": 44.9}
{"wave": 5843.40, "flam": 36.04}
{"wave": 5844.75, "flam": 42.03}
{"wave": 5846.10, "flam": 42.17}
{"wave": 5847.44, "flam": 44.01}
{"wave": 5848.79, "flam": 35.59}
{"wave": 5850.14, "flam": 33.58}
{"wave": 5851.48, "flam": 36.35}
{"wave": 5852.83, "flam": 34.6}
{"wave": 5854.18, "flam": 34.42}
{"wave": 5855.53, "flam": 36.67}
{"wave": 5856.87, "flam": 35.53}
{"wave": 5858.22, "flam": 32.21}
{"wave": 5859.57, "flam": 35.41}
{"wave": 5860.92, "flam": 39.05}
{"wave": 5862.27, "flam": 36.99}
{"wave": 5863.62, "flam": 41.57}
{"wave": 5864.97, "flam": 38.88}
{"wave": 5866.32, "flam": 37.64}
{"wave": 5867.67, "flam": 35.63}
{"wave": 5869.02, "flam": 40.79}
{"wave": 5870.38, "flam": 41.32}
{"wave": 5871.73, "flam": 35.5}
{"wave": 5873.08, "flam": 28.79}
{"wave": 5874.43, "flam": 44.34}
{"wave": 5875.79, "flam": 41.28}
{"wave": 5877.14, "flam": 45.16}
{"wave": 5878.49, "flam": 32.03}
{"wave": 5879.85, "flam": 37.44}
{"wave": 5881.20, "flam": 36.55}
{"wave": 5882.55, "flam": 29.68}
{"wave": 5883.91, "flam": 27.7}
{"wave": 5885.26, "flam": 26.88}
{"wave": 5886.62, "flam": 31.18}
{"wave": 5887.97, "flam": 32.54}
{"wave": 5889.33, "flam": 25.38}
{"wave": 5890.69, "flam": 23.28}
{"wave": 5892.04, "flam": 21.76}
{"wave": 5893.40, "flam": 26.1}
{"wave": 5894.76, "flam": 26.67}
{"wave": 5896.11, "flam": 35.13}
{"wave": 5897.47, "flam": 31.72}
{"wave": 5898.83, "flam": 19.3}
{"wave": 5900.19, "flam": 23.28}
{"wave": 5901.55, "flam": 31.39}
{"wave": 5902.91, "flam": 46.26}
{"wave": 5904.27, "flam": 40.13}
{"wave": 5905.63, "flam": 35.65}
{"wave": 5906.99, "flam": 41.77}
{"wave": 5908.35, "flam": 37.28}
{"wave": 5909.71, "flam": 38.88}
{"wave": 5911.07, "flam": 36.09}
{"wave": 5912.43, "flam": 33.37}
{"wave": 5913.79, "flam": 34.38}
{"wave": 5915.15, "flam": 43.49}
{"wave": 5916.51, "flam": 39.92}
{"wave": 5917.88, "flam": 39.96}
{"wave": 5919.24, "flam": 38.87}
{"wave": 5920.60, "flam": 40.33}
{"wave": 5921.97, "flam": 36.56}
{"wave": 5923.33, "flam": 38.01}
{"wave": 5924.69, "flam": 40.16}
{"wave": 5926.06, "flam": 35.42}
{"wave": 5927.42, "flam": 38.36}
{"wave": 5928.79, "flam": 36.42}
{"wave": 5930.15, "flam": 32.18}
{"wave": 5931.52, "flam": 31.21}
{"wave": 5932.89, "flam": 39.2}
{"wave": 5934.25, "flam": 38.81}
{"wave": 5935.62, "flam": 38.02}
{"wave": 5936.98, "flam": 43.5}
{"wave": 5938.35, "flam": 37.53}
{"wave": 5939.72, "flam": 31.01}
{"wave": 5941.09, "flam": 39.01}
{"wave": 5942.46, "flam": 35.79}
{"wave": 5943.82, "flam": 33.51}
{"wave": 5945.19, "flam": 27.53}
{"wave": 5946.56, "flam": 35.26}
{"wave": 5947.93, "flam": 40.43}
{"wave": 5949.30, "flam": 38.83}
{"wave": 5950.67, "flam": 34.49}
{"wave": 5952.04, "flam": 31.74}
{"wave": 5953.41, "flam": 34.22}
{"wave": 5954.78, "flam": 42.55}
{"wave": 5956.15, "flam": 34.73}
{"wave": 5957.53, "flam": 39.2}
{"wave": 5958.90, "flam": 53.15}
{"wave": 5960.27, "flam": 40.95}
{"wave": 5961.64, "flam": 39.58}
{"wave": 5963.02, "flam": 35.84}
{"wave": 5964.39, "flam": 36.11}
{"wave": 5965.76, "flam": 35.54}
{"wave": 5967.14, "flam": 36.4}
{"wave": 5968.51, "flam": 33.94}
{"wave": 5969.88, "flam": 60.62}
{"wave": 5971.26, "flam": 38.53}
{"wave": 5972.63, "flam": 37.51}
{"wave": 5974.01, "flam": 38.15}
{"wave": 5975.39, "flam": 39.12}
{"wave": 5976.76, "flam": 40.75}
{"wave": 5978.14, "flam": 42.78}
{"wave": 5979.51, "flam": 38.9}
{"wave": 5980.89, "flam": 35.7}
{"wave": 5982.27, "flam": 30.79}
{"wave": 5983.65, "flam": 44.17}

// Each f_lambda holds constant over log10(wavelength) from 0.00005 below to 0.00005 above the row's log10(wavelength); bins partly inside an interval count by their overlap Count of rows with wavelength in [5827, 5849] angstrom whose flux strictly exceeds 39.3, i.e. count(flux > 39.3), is 7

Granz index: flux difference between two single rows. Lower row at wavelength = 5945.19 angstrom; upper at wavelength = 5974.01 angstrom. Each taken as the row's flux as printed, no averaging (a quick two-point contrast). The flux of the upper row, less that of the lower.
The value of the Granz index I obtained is 11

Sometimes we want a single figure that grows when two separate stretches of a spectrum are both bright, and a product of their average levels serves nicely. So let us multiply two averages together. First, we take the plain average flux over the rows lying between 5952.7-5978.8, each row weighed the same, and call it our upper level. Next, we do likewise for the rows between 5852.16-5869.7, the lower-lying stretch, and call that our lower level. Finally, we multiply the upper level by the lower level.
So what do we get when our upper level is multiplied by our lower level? 1474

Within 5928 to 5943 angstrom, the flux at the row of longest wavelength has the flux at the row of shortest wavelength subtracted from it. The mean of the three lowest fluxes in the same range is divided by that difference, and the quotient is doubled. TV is -100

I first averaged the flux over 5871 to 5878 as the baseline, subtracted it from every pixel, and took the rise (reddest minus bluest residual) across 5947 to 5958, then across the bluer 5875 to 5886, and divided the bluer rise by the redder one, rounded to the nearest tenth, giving 11.7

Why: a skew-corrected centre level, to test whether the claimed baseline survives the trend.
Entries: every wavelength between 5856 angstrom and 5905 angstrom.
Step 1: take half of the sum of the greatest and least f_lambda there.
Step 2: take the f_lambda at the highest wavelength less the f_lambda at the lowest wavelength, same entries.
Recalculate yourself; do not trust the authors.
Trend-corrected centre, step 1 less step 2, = 28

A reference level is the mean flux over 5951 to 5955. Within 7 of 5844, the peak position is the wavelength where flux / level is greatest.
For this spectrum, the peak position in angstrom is 5842.06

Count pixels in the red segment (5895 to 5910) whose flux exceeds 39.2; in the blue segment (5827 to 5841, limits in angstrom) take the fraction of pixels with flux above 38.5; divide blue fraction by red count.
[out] 0.09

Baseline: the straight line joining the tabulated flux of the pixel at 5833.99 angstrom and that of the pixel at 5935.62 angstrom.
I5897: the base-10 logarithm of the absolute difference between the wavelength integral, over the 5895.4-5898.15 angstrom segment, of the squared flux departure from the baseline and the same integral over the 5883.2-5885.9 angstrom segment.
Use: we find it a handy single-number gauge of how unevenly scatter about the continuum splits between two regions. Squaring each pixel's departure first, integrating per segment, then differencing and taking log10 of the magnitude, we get 2.4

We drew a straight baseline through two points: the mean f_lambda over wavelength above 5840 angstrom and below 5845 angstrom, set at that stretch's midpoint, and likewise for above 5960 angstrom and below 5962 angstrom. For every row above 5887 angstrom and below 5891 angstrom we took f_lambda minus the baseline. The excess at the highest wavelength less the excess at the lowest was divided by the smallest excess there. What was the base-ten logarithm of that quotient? -0.25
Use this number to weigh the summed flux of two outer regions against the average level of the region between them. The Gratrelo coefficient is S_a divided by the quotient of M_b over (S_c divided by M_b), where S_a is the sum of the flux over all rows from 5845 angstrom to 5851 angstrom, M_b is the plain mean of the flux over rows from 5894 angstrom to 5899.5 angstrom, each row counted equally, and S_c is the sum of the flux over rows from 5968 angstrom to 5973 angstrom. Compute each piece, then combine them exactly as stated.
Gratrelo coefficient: 33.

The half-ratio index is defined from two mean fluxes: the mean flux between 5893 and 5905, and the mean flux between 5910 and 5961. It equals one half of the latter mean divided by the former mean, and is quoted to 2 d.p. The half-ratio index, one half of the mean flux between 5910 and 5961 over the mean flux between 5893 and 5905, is 0.60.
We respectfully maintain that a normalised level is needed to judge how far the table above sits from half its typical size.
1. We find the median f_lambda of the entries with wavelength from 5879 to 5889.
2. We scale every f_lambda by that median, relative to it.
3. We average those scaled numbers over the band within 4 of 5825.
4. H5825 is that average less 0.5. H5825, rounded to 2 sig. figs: 0.72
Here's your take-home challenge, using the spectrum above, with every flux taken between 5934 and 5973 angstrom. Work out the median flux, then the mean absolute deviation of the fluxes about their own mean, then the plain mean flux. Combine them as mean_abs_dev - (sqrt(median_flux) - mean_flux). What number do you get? 36.0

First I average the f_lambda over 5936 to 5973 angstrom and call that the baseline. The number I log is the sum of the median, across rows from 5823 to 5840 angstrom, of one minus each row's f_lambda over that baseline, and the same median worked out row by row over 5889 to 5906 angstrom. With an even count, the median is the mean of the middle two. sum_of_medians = 0.30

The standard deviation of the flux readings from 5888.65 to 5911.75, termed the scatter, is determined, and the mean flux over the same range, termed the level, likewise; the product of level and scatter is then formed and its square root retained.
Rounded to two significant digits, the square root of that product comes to 16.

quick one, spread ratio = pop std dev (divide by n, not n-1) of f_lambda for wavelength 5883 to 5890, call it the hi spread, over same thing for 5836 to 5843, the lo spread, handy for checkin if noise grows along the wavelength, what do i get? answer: 0.7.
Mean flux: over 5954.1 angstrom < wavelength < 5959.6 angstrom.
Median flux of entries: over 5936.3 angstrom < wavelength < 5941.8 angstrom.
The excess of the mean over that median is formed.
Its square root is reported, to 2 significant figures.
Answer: 2.0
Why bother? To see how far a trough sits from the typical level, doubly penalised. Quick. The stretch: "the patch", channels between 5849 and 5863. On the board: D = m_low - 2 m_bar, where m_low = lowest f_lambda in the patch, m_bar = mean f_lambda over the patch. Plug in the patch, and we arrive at -38.8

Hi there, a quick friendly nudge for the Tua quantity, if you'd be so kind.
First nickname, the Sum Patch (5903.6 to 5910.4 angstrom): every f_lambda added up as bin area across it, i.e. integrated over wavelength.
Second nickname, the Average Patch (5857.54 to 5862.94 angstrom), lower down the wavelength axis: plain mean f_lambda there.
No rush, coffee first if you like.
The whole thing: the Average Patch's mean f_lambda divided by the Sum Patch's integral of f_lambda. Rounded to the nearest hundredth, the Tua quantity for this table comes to 0.14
